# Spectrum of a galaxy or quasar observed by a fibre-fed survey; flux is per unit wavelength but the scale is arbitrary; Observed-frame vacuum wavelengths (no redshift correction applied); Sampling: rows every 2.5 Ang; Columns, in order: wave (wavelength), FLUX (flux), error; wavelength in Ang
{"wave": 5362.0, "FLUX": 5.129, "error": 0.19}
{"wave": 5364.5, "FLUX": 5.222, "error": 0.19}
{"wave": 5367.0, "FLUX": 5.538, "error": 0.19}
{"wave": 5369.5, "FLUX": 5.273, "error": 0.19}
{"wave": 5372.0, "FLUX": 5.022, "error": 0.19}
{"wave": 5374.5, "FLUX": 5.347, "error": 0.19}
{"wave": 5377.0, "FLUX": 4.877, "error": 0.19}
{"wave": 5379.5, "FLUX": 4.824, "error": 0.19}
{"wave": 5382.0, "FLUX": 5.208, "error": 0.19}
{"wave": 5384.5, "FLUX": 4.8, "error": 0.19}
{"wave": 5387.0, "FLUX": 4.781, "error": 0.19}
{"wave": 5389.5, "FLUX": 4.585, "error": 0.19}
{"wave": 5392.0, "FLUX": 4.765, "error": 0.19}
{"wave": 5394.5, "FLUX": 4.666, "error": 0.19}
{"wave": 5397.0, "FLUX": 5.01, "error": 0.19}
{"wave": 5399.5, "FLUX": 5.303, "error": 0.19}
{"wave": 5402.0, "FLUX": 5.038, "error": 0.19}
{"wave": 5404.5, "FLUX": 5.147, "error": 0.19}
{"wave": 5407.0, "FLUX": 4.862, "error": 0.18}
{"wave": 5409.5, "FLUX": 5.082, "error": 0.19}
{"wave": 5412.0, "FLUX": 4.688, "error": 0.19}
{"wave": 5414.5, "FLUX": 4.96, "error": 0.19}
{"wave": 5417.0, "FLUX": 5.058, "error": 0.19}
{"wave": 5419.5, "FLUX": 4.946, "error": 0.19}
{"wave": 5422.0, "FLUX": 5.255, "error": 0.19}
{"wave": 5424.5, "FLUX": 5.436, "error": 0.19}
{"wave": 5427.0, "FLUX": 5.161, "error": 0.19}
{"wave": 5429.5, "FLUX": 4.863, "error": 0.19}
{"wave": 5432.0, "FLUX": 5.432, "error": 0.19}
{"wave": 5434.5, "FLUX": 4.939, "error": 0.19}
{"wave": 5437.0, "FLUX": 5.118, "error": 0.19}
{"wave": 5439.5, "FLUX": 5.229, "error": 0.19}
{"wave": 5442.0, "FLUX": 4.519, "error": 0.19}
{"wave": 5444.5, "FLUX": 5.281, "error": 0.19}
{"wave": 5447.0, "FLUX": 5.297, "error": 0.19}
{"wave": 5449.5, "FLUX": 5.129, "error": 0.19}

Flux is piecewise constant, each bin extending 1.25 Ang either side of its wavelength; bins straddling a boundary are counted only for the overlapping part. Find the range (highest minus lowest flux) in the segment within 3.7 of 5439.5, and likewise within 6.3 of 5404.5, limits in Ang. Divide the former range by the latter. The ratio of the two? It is 1.6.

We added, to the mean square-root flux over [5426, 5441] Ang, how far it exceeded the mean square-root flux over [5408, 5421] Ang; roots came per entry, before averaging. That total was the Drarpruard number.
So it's 2.30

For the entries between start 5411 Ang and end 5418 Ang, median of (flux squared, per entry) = 24.6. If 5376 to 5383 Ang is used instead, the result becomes 23.8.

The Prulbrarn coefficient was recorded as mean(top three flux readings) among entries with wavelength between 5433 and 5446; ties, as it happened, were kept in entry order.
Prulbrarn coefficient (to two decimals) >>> 5.21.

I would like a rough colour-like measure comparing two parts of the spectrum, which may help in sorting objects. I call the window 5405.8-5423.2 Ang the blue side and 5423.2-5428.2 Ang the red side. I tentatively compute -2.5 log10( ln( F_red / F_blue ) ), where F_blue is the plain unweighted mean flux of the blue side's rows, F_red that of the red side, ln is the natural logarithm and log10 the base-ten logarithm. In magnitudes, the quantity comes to 3.01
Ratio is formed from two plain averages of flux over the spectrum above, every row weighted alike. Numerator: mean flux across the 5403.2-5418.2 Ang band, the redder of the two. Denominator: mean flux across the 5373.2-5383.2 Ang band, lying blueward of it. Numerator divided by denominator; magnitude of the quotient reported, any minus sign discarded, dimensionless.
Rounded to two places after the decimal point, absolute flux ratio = 0.98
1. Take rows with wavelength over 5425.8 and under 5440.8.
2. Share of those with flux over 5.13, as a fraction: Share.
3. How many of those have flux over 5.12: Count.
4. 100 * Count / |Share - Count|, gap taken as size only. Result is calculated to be 120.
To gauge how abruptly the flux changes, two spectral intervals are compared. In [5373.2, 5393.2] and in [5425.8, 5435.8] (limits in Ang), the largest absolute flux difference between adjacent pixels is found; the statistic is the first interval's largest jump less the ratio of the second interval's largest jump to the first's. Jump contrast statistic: -0.74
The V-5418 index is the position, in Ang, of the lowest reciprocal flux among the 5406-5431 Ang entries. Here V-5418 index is 5424.5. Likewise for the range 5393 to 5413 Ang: 5399.5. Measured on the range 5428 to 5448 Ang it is 5432.0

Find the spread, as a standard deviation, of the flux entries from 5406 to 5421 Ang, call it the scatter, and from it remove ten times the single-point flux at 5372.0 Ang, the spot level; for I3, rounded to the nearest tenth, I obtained -50.1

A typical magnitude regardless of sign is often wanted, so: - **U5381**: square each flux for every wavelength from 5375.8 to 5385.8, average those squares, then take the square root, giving 4.93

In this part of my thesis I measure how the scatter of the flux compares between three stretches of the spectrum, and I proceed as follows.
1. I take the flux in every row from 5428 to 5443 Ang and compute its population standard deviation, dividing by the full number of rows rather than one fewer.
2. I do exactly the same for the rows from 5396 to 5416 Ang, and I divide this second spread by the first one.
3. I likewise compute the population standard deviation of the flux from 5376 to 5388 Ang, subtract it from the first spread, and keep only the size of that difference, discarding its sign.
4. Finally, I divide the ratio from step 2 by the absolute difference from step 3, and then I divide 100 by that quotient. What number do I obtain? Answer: 22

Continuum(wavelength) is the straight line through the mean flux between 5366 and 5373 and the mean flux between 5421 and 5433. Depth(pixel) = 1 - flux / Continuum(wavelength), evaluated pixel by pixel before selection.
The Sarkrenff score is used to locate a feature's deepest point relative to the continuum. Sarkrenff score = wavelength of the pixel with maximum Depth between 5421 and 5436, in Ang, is 5429.5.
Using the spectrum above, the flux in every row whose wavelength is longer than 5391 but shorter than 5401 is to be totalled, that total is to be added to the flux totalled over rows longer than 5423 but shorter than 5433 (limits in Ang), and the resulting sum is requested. 40.6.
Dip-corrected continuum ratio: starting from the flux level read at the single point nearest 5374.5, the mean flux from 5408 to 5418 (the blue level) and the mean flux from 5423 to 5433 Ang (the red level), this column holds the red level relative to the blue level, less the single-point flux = -4.3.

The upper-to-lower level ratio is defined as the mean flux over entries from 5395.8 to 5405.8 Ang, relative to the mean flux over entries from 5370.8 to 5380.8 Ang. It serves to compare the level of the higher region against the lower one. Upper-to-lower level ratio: 1.02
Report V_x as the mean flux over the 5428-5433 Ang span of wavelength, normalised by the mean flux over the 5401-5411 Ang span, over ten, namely 0.102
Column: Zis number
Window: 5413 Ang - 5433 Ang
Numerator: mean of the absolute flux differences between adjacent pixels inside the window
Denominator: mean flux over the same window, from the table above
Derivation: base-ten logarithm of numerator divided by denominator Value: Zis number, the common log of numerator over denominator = -1.29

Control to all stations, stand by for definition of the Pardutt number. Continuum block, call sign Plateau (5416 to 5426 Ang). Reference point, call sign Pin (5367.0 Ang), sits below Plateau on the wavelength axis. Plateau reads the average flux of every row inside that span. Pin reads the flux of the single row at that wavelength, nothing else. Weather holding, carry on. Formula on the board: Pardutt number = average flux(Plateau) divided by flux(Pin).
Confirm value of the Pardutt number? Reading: 0.93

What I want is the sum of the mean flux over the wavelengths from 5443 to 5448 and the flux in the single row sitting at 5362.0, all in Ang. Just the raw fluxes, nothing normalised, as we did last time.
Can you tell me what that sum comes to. 10.4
